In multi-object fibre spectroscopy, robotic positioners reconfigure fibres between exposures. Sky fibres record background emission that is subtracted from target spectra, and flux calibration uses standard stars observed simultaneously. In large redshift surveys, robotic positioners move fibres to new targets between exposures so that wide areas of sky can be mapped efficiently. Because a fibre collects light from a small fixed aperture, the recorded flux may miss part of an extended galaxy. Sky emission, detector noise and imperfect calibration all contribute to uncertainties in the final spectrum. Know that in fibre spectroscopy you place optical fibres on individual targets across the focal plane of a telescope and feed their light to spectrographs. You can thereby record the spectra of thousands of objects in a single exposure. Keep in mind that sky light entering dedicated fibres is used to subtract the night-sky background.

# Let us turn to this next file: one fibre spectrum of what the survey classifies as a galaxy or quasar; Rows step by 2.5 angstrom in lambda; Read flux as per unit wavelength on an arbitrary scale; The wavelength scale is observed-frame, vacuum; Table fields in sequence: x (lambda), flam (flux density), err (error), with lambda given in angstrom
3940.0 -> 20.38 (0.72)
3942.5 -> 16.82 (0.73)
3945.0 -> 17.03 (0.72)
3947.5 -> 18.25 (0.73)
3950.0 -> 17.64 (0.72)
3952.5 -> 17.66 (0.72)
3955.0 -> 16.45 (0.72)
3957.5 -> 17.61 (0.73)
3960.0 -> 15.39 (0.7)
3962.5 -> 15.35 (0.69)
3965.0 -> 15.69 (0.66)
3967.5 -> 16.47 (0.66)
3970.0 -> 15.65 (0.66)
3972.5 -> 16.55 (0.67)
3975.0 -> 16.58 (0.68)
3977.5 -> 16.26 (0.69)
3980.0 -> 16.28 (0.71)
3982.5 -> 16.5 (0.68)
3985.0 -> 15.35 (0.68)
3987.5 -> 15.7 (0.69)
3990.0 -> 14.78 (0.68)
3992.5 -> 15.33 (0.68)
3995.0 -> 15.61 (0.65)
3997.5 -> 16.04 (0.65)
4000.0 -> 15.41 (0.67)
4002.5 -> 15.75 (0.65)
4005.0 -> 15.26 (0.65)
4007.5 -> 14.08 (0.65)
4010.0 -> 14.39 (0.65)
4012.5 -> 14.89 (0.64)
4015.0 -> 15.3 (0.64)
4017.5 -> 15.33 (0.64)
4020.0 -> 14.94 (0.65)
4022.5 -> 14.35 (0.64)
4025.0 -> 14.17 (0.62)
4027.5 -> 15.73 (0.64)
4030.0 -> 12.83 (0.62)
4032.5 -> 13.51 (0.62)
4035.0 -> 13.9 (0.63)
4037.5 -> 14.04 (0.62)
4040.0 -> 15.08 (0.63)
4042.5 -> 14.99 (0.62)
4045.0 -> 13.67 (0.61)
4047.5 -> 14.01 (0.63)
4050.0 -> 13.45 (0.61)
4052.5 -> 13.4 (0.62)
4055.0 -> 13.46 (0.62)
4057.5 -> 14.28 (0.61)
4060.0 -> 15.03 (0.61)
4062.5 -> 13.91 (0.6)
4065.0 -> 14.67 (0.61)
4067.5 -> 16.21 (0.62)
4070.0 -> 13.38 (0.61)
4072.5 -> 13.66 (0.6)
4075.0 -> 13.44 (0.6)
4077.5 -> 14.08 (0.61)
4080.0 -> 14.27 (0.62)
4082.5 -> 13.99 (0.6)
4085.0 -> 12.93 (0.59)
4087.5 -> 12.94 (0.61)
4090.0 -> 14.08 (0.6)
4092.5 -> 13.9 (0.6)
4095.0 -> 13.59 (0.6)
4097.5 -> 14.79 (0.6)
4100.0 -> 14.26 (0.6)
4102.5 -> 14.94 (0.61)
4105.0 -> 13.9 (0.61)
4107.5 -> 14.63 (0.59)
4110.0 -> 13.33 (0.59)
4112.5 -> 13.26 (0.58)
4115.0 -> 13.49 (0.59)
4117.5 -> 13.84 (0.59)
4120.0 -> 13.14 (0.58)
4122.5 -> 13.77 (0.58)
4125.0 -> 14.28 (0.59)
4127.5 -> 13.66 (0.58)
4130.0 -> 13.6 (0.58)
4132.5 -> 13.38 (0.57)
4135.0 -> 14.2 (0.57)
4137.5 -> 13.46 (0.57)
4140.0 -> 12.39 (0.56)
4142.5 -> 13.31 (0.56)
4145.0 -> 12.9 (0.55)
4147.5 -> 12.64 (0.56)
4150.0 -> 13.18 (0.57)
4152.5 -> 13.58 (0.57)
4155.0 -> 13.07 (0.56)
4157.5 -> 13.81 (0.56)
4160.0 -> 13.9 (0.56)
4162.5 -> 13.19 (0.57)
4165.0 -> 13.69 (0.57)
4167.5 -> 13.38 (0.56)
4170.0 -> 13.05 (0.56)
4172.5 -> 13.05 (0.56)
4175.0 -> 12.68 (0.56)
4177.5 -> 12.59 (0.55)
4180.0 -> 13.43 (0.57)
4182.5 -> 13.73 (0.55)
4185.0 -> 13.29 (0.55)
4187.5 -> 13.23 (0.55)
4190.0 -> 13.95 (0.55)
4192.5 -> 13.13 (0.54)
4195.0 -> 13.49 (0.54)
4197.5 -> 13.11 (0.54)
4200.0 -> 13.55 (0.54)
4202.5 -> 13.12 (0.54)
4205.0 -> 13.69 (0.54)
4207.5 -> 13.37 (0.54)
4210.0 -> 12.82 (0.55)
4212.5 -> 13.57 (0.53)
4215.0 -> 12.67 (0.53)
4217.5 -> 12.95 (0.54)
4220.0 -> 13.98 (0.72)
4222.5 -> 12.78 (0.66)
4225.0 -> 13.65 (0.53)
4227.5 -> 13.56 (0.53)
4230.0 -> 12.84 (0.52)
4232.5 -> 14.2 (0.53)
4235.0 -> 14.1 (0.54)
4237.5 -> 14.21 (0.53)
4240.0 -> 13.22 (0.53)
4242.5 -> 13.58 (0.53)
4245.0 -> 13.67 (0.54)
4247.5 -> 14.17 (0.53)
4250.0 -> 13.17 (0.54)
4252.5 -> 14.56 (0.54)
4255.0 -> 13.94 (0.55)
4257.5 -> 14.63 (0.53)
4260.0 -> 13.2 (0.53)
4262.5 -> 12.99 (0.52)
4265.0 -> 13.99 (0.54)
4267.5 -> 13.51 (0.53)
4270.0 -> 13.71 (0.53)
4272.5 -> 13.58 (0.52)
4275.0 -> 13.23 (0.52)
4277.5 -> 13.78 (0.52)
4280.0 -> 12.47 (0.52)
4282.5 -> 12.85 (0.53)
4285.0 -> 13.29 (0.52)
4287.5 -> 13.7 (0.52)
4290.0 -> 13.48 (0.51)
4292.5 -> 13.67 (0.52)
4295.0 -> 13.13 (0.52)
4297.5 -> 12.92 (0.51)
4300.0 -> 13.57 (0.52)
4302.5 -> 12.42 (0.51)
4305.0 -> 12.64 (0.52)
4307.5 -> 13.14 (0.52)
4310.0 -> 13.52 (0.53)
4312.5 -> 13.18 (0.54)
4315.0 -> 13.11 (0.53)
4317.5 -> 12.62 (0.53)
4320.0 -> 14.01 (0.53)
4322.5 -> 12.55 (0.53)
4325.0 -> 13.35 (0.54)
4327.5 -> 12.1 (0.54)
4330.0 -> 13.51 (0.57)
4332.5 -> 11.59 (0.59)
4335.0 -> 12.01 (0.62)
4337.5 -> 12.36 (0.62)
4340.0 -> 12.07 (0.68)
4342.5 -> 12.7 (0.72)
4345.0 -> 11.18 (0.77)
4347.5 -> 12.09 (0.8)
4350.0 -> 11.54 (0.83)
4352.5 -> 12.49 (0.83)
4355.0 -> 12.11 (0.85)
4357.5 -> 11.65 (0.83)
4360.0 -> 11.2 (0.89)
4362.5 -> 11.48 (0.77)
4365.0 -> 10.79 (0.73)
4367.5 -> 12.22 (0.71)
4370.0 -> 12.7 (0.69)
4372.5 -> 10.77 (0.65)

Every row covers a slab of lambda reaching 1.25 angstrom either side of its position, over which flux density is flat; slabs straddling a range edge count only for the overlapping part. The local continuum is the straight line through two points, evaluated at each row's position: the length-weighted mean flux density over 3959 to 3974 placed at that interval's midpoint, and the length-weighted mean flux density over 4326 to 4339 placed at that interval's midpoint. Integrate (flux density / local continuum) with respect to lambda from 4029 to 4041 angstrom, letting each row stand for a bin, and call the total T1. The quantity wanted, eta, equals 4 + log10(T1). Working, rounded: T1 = 11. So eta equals 5.04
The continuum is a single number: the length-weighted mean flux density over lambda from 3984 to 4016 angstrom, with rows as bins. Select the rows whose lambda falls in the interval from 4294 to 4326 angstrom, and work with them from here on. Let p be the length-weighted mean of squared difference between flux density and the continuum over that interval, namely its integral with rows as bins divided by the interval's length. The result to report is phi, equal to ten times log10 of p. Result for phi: 6.8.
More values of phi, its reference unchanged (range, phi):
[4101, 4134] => 3.6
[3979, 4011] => -3.2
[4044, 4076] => 3.0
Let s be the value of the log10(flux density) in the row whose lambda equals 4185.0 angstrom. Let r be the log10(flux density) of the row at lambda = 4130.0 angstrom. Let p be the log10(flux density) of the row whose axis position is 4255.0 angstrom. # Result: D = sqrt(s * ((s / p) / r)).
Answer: 0.99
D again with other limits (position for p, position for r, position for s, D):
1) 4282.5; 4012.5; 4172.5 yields 0.98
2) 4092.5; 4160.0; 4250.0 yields 0.98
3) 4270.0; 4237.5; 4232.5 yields 1.01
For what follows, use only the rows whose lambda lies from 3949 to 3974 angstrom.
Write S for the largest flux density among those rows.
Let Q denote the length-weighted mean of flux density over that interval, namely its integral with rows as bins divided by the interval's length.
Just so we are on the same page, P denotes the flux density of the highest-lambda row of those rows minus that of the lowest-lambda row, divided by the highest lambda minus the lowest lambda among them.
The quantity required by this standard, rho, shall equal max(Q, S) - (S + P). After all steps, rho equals 0.05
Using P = -0.05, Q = 16.4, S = 17.66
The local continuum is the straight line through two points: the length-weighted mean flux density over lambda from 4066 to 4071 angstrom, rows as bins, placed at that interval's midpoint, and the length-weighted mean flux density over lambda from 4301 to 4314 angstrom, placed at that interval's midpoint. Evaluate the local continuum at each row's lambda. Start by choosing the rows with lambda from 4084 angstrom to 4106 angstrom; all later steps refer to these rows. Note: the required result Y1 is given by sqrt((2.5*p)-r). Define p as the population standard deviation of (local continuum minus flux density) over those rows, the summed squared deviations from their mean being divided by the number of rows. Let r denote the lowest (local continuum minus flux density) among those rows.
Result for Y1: 1.45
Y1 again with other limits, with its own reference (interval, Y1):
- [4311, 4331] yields 1.59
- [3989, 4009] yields 1.43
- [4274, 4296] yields 1.27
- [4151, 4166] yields 0.74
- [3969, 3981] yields 1.36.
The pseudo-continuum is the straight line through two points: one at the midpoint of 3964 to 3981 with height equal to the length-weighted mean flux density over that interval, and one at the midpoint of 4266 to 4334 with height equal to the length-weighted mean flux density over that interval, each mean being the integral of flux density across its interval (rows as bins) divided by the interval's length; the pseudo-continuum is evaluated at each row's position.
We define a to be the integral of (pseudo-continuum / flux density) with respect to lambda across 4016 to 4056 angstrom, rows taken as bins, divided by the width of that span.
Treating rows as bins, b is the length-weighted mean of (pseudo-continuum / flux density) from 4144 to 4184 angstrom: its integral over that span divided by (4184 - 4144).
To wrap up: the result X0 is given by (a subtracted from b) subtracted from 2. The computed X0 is 2.01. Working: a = 1.10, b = 1.09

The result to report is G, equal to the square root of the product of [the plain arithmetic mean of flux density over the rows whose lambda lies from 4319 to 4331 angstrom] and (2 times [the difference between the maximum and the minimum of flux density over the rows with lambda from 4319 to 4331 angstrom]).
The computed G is 7.1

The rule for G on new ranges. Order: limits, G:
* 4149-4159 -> 4.5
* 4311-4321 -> 6.1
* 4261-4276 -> 5.2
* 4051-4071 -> 9.0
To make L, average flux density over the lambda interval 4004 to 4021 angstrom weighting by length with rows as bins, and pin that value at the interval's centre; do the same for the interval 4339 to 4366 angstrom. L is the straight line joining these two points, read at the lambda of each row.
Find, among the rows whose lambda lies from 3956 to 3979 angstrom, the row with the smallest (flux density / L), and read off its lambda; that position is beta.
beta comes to 3962.5 angstrom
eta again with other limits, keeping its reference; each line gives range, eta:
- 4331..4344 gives 5.11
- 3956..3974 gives 5.26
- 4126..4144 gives 5.23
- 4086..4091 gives 4.66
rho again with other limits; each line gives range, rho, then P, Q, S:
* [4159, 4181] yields 0.02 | -0.02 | 13.2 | 13.9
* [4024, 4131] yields 0.01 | -0.01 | 14.0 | 16.21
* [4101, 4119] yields 0.07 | -0.07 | 13.9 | 14.94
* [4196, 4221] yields -0.04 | 0.04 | 13.3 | 13.98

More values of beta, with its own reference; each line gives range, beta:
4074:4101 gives 4085.0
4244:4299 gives 4280.0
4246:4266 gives 4262.5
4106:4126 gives 4120.0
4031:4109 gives 4085.0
